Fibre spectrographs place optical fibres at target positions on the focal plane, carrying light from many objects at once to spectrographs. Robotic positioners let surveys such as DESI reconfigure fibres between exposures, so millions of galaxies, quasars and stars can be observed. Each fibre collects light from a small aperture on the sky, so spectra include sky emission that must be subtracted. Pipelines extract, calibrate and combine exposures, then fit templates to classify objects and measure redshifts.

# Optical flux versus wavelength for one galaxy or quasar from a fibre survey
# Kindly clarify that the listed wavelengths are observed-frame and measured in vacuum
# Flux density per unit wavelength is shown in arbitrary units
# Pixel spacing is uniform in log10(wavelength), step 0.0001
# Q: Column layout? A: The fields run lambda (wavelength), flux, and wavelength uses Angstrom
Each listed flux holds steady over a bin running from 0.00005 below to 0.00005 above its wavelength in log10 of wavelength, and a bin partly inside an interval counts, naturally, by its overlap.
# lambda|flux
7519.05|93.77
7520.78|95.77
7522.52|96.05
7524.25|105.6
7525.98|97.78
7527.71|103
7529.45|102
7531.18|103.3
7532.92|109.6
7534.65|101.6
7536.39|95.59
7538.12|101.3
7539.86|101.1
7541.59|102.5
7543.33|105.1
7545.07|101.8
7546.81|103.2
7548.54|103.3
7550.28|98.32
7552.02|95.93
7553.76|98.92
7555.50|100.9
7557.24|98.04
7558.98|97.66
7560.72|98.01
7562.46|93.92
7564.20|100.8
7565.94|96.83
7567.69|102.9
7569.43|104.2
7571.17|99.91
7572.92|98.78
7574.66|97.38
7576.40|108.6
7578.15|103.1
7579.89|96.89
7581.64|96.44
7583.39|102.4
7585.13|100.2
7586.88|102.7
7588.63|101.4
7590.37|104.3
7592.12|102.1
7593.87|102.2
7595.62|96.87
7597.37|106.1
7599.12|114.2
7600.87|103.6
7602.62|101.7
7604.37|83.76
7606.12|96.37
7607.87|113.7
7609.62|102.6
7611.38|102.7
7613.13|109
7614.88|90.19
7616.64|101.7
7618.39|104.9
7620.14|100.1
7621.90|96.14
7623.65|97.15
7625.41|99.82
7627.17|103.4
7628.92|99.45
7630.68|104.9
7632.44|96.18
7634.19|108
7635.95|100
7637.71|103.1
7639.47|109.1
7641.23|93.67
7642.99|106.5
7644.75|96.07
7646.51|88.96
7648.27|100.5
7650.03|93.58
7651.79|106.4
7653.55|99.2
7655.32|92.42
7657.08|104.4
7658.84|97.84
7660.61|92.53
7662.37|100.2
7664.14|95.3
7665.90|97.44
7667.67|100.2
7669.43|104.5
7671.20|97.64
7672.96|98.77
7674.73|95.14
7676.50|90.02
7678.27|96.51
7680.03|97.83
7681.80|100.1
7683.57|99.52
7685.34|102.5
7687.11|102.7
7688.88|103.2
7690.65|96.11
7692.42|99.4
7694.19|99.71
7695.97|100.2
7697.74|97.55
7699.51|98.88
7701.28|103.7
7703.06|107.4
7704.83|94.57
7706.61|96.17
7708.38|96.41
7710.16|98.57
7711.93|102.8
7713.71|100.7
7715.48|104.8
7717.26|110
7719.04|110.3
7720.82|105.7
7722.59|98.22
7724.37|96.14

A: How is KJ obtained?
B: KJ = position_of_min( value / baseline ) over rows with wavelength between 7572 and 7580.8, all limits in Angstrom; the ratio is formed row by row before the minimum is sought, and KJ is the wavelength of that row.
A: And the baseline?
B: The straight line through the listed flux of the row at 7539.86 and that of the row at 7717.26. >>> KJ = 7579.89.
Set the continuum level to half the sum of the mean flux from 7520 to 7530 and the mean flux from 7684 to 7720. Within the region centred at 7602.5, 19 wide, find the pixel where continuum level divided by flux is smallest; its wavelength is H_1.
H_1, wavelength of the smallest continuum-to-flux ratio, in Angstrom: 7599.12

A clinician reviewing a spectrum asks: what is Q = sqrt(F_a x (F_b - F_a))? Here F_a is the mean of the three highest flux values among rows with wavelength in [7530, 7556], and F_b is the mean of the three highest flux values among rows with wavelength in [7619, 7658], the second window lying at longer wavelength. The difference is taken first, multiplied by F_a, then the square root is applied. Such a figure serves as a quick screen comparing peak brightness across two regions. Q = 14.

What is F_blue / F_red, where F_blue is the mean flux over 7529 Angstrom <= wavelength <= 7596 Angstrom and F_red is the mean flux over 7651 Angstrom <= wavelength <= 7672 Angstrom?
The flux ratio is 1.02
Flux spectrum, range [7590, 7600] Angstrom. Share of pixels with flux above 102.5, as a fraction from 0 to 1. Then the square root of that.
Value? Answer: 0.71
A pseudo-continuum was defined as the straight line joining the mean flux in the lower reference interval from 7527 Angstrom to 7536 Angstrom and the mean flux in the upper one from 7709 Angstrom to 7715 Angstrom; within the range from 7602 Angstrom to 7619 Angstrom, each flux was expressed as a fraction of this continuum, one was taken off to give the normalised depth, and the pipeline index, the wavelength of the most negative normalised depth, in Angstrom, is 7604.37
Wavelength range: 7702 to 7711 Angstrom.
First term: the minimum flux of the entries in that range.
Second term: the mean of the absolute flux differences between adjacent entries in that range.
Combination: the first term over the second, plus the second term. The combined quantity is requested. 27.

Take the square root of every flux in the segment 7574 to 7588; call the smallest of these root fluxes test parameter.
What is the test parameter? 9.82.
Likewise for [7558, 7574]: 9.69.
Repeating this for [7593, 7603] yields 9.84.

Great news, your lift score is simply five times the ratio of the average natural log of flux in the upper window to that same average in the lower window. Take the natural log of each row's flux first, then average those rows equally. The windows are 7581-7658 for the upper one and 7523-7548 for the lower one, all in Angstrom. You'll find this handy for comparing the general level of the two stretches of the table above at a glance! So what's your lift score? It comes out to 4.982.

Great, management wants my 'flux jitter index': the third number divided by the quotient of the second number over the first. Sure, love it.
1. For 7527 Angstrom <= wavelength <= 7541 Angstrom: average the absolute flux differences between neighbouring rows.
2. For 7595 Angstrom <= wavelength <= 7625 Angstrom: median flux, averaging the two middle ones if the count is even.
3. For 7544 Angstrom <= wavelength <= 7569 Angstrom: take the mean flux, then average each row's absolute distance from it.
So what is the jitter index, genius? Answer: 0.097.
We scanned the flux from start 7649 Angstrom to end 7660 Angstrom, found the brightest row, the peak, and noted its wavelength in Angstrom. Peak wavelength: 7651.79 Angstrom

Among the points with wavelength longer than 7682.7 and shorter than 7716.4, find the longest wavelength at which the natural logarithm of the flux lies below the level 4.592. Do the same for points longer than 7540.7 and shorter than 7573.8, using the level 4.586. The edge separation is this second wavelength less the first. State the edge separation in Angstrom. -144.2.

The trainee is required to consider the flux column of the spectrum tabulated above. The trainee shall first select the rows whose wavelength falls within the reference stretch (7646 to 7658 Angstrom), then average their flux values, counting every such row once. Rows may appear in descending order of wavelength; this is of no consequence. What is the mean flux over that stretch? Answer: 98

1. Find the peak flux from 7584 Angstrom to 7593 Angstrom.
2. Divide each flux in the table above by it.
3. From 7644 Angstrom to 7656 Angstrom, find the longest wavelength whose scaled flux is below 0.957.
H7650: 7655.32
